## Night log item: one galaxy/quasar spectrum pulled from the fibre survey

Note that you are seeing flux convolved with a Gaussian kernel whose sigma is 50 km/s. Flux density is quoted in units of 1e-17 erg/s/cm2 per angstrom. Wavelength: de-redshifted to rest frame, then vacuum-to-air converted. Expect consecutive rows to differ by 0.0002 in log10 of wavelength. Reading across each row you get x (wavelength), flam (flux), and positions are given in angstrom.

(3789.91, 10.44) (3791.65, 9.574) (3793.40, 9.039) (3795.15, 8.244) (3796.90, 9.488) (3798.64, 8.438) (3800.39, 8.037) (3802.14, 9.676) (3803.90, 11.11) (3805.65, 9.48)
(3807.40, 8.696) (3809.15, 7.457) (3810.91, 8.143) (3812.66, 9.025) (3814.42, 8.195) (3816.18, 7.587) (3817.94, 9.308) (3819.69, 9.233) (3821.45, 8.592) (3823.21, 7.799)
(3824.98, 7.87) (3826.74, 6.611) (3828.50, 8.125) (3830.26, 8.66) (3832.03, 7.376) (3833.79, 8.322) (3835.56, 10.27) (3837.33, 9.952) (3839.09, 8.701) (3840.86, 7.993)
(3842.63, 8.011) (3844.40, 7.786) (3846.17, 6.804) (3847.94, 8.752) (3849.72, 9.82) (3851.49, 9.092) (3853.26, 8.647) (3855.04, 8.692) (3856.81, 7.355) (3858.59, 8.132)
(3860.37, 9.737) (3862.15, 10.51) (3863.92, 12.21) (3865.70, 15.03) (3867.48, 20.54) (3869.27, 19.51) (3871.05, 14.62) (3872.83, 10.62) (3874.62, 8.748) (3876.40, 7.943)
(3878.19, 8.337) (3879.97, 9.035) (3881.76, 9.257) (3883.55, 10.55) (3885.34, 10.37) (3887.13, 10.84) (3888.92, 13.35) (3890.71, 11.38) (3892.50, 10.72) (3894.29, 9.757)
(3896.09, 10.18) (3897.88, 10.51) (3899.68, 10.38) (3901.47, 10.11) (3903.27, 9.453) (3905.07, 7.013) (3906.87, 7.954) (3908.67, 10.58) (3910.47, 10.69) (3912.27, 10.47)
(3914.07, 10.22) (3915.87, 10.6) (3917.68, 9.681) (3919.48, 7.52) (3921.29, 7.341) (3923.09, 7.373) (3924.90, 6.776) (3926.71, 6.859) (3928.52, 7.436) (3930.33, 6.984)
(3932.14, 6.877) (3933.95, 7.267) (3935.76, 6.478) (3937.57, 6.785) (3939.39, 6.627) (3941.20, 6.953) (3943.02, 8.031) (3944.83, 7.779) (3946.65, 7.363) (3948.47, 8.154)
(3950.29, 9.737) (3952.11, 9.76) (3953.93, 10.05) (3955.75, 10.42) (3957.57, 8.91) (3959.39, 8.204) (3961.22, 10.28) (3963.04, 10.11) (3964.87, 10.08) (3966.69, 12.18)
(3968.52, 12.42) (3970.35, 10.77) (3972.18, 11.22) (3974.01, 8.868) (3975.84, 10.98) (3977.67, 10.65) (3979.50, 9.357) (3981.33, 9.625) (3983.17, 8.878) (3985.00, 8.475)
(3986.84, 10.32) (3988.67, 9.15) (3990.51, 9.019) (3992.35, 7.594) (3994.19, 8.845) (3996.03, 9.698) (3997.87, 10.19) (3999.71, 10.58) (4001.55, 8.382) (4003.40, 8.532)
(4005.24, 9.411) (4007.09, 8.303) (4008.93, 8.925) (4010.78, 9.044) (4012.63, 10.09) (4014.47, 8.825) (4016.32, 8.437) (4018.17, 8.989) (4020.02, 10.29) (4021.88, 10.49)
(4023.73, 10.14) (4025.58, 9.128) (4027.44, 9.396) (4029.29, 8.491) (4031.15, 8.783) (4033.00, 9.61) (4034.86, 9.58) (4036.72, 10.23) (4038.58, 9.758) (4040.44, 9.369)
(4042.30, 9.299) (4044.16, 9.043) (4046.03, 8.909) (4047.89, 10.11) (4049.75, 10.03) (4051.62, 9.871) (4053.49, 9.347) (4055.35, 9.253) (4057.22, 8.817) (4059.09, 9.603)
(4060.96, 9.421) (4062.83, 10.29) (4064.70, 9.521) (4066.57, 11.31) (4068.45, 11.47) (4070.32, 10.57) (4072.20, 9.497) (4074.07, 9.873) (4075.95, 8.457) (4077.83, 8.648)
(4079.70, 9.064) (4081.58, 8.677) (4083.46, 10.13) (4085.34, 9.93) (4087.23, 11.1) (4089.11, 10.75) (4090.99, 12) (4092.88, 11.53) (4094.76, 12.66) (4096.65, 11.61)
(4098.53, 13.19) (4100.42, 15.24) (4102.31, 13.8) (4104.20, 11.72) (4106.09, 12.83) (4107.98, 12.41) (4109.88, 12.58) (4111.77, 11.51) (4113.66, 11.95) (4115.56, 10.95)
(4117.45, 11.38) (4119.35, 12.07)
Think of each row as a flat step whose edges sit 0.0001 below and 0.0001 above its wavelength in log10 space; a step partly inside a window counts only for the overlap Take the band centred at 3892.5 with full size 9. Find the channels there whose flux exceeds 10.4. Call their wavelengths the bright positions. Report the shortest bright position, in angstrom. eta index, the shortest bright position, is 3888.92 angstrom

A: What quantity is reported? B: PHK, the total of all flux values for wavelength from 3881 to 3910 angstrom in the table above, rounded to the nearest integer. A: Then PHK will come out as 162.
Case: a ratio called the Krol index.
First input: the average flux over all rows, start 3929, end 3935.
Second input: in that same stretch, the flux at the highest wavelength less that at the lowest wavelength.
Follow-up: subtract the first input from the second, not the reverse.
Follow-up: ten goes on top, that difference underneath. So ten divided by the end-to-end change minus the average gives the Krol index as -1.48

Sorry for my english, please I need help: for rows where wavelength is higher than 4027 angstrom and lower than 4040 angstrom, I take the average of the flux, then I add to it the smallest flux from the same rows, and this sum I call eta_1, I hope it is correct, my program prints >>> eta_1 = 18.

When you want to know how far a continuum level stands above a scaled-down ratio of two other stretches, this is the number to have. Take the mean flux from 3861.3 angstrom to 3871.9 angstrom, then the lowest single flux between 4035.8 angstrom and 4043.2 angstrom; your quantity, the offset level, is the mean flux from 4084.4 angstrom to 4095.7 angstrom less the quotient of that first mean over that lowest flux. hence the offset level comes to 9.7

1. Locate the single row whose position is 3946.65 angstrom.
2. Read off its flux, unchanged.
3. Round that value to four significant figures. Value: 7.363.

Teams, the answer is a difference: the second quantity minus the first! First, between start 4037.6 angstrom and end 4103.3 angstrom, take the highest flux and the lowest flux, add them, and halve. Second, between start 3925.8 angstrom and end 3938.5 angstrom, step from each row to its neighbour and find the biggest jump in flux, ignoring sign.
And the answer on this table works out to -11.1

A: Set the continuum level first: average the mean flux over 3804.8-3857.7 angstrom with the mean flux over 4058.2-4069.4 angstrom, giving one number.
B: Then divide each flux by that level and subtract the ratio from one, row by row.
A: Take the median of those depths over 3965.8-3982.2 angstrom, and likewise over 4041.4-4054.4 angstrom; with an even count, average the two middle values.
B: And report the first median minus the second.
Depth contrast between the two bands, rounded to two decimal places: -0.15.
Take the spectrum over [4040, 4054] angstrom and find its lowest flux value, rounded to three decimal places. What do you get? 8.909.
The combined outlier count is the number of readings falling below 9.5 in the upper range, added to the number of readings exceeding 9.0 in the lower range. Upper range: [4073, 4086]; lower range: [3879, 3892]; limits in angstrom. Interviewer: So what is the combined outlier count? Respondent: 11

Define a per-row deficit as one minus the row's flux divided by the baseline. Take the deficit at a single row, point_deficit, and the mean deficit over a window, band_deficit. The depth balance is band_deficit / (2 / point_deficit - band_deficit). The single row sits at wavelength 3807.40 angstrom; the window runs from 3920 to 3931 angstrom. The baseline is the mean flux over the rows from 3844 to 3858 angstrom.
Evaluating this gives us -0.003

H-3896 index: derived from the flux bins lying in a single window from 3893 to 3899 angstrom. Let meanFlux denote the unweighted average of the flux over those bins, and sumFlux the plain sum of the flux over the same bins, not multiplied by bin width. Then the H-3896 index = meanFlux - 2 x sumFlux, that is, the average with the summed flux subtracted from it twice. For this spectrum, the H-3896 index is -50.7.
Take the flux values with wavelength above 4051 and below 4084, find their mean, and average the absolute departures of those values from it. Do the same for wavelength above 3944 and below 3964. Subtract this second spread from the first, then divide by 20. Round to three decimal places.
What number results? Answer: -0.016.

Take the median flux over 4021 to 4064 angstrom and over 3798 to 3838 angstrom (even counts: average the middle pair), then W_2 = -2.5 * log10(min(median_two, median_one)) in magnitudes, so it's -2.32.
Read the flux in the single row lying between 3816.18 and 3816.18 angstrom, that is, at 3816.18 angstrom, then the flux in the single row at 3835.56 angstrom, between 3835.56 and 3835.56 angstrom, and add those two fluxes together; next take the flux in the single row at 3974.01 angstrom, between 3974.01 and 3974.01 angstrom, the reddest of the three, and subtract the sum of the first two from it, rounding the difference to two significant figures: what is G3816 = -9.0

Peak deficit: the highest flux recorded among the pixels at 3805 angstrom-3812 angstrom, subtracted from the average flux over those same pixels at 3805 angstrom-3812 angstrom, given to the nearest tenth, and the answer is -1.0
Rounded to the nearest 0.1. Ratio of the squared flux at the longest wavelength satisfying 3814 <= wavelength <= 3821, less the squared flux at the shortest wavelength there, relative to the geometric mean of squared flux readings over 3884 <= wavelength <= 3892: 0.1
